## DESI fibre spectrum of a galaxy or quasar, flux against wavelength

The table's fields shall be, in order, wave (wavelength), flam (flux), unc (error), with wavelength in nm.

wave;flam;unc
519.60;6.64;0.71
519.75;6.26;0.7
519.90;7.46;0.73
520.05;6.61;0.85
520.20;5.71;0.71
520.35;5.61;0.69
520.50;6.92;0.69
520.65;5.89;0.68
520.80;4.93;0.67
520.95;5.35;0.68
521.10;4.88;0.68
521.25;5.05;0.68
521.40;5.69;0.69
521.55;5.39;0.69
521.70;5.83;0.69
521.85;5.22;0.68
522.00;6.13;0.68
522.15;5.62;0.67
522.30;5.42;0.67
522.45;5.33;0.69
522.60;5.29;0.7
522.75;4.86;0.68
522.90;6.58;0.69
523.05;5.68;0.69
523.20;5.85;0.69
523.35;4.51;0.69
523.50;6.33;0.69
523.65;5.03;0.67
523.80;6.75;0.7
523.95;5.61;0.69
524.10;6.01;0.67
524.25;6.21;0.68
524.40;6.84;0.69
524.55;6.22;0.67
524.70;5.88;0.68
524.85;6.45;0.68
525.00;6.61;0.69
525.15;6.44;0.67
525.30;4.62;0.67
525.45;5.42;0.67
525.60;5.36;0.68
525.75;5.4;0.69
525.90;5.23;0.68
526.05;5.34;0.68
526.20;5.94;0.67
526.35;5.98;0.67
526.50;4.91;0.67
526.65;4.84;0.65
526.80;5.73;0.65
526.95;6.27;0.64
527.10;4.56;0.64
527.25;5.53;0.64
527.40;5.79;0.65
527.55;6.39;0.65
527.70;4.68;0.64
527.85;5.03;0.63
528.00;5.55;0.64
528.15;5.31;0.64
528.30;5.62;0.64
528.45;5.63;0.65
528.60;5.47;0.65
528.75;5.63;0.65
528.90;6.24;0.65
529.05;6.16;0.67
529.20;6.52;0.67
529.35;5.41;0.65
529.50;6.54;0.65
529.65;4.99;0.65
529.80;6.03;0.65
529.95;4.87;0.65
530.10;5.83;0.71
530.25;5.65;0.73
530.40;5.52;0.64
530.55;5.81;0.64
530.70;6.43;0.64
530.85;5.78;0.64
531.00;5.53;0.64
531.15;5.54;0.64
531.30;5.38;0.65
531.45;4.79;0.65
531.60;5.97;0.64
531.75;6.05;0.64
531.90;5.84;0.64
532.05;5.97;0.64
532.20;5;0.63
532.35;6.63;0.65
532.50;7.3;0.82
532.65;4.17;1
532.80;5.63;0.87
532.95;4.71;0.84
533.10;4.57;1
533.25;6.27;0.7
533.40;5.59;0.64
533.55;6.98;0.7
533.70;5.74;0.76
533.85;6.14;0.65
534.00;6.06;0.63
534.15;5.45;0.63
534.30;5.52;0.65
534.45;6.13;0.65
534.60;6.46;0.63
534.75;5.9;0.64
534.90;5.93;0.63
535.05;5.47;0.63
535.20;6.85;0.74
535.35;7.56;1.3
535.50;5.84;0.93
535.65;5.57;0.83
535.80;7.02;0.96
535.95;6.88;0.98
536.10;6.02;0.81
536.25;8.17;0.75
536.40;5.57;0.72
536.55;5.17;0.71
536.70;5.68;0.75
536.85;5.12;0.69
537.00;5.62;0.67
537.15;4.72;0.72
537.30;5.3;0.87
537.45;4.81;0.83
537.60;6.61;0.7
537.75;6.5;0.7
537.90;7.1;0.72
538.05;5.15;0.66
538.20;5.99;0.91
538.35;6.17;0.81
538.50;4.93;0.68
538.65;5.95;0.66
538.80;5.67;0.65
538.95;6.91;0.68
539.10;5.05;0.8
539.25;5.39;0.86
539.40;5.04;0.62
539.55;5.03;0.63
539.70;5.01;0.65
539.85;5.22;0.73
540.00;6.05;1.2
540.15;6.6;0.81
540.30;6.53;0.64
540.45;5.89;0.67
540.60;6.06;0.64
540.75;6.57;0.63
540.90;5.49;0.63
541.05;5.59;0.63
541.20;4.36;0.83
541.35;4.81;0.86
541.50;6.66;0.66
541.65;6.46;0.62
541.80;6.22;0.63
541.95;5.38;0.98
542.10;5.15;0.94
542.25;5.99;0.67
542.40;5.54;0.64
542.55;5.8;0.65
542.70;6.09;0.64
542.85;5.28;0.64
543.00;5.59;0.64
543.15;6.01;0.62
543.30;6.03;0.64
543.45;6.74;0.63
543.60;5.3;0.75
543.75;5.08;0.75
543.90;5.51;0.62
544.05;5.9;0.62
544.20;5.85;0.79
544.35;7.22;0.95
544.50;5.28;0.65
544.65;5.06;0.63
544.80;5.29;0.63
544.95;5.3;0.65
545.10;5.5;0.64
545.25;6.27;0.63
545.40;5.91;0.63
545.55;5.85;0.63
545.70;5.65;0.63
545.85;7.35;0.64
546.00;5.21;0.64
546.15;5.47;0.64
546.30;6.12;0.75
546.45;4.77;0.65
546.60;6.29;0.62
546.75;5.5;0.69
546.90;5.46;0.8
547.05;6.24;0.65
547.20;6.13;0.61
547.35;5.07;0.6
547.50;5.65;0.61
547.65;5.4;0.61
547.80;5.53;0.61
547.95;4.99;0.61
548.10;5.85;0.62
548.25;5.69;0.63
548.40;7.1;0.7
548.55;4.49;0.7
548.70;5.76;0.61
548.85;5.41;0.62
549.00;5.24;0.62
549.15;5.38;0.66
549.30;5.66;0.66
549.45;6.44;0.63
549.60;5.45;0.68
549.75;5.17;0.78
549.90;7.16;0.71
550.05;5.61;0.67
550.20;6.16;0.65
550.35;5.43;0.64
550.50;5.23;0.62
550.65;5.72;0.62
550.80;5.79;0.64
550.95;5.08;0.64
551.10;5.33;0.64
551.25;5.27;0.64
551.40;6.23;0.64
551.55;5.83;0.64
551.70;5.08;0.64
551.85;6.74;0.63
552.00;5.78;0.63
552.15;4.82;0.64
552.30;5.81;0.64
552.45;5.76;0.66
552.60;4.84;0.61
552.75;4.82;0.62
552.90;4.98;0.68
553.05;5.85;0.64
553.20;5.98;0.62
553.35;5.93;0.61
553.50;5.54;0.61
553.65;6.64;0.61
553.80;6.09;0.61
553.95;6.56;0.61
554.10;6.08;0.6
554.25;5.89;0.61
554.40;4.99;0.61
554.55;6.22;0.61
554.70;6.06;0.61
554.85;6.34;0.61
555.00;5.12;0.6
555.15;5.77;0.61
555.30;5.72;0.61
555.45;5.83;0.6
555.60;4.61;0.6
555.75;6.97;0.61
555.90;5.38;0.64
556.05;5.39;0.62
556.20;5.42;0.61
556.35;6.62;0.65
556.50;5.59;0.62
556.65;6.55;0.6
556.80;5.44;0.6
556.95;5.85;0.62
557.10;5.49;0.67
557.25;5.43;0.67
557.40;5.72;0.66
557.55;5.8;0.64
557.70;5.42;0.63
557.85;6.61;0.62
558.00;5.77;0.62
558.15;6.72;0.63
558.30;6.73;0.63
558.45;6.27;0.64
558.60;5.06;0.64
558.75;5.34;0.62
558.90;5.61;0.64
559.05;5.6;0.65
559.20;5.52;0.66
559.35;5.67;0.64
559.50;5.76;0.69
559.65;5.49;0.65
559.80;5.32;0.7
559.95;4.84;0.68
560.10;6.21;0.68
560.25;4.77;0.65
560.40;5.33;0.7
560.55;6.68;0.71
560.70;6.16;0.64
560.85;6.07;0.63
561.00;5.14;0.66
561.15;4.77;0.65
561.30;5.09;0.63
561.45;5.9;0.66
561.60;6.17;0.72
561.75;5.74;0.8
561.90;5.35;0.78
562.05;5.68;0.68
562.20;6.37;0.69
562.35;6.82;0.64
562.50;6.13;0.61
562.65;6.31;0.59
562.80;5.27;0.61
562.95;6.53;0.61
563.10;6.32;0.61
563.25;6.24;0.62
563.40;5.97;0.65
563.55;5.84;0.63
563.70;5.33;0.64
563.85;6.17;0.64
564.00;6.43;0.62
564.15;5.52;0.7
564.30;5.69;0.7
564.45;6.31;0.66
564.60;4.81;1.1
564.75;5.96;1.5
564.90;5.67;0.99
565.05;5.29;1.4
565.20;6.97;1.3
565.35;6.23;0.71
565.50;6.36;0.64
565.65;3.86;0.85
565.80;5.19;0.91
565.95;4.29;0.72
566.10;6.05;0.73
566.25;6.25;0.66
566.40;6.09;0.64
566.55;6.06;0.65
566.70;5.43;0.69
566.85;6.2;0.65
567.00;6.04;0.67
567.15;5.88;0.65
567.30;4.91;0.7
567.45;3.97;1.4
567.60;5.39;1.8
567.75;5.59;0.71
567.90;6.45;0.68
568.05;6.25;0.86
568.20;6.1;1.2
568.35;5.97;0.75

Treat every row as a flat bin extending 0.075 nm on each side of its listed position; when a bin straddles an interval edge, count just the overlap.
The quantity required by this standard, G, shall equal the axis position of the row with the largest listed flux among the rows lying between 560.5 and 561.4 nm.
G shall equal 560.55 nm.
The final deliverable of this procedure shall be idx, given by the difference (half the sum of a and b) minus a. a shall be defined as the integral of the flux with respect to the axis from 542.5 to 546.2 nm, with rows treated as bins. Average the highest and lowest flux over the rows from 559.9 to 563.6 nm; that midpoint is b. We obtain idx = -7.80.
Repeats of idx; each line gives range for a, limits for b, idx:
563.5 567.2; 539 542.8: -7.89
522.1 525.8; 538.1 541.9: -7.87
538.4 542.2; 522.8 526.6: -7.97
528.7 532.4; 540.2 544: -7.88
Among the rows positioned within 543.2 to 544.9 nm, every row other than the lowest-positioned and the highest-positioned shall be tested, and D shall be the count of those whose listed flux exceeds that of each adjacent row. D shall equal 3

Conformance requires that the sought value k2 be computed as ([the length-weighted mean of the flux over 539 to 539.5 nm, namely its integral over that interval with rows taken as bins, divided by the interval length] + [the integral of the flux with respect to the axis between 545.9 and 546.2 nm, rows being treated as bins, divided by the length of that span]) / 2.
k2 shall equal 5.37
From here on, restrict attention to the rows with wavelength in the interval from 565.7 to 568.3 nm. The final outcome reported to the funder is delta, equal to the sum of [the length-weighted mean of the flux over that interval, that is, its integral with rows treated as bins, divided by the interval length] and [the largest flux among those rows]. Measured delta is 12.1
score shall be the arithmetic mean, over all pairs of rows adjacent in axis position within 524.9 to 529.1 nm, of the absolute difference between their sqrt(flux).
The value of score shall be 0.112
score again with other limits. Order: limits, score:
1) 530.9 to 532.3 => 0.089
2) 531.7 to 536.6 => 0.185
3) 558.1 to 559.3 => 0.069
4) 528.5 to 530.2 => 0.171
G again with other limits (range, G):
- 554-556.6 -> 555.75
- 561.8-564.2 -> 562.35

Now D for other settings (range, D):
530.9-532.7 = 4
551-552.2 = 2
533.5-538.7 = 12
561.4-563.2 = 4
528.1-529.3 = 2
